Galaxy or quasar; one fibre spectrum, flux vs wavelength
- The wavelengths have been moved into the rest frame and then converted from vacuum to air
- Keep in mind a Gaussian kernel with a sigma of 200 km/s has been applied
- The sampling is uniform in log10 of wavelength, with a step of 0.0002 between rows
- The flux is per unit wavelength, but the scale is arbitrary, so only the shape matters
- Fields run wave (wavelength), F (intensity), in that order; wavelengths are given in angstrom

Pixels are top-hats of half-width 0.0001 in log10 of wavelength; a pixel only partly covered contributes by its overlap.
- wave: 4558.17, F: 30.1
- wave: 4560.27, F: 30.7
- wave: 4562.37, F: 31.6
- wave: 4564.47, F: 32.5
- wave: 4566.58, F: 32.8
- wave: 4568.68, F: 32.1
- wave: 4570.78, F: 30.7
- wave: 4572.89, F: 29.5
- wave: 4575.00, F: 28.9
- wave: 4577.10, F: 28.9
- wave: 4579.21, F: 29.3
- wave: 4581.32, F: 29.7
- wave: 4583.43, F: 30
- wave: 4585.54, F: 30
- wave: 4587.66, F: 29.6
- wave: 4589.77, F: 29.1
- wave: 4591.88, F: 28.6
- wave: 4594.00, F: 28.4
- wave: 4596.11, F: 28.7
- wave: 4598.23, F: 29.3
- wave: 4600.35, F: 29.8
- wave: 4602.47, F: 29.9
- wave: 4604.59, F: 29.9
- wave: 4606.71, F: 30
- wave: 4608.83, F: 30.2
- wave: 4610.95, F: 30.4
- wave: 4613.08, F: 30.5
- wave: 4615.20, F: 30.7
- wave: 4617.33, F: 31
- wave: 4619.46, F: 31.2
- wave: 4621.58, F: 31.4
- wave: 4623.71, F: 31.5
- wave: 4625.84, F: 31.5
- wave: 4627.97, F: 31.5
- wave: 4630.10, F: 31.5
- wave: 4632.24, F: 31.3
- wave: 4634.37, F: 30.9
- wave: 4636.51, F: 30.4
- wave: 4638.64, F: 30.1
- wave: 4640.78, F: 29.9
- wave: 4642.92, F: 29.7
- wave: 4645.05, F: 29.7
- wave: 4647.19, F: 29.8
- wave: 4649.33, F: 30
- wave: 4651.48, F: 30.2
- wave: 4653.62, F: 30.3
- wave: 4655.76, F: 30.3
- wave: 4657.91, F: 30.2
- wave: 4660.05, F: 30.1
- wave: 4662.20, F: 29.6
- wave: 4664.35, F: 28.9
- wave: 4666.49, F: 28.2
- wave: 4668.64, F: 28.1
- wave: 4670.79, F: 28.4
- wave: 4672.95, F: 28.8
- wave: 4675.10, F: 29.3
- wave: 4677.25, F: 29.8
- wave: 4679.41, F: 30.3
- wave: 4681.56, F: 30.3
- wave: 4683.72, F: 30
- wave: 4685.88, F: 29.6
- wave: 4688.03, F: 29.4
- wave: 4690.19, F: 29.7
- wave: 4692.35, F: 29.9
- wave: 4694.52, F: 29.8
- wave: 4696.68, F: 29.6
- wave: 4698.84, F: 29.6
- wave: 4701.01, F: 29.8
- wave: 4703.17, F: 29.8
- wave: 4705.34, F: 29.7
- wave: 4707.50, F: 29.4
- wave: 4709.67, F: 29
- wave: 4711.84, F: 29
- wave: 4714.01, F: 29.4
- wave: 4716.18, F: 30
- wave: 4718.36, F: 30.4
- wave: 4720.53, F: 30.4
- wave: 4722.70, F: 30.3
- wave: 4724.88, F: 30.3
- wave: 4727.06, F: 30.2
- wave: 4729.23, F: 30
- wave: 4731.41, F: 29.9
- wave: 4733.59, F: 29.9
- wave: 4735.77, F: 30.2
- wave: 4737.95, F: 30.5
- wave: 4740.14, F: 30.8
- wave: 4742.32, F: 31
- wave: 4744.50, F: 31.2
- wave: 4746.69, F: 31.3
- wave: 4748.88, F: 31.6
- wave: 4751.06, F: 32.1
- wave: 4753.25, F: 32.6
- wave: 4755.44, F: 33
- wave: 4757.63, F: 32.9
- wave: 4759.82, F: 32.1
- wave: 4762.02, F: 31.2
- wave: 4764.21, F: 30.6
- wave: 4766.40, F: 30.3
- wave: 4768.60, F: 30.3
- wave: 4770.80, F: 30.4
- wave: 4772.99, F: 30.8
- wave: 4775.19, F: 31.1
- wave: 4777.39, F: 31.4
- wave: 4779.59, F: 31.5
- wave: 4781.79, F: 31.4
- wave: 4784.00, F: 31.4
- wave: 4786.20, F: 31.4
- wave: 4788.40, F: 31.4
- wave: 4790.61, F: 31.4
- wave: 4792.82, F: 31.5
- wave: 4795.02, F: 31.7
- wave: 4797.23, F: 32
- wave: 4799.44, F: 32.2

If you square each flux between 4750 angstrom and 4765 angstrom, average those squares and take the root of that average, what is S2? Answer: 32.1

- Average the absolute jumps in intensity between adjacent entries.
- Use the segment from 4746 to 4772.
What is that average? 0.41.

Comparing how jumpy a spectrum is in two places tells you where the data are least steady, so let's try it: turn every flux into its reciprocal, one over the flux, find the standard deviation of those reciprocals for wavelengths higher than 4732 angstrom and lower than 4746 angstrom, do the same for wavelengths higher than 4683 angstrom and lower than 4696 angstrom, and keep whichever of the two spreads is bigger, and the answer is 0.0005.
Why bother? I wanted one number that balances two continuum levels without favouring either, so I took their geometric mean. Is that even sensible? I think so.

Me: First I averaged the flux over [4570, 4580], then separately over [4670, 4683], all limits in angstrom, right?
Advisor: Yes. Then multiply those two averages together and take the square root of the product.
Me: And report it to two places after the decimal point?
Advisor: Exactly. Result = 29.47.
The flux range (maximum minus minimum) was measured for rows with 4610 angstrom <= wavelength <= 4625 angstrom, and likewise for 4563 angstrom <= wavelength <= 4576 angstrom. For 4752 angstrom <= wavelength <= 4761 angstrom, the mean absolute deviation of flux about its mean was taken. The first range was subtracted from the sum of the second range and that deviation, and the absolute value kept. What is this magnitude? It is 3.1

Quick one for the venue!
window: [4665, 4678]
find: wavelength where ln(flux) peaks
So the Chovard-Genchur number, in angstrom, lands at 4677.25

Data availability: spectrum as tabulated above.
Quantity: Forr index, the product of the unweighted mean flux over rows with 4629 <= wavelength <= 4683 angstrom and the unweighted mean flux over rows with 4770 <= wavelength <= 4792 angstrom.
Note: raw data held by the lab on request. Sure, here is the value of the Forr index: 932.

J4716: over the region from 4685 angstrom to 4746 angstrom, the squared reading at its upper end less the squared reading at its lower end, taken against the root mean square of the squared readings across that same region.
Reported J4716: 0.108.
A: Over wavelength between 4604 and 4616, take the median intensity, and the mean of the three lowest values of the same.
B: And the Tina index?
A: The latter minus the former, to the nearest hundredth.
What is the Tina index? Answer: -0.27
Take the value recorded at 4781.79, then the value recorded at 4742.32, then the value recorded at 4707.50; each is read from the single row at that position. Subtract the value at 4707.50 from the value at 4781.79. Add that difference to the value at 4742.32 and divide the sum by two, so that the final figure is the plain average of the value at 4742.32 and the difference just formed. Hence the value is 16.5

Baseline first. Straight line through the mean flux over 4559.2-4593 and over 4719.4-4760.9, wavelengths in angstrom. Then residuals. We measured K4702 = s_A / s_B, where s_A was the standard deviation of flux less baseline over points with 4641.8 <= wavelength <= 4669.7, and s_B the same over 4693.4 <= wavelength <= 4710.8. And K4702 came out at 2.7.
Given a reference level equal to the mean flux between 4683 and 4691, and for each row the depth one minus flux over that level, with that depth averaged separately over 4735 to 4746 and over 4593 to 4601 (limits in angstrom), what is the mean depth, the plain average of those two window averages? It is -0.007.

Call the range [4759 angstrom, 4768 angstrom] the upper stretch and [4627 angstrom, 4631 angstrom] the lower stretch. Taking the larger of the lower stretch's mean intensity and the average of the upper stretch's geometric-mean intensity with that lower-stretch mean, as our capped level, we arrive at 31.5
